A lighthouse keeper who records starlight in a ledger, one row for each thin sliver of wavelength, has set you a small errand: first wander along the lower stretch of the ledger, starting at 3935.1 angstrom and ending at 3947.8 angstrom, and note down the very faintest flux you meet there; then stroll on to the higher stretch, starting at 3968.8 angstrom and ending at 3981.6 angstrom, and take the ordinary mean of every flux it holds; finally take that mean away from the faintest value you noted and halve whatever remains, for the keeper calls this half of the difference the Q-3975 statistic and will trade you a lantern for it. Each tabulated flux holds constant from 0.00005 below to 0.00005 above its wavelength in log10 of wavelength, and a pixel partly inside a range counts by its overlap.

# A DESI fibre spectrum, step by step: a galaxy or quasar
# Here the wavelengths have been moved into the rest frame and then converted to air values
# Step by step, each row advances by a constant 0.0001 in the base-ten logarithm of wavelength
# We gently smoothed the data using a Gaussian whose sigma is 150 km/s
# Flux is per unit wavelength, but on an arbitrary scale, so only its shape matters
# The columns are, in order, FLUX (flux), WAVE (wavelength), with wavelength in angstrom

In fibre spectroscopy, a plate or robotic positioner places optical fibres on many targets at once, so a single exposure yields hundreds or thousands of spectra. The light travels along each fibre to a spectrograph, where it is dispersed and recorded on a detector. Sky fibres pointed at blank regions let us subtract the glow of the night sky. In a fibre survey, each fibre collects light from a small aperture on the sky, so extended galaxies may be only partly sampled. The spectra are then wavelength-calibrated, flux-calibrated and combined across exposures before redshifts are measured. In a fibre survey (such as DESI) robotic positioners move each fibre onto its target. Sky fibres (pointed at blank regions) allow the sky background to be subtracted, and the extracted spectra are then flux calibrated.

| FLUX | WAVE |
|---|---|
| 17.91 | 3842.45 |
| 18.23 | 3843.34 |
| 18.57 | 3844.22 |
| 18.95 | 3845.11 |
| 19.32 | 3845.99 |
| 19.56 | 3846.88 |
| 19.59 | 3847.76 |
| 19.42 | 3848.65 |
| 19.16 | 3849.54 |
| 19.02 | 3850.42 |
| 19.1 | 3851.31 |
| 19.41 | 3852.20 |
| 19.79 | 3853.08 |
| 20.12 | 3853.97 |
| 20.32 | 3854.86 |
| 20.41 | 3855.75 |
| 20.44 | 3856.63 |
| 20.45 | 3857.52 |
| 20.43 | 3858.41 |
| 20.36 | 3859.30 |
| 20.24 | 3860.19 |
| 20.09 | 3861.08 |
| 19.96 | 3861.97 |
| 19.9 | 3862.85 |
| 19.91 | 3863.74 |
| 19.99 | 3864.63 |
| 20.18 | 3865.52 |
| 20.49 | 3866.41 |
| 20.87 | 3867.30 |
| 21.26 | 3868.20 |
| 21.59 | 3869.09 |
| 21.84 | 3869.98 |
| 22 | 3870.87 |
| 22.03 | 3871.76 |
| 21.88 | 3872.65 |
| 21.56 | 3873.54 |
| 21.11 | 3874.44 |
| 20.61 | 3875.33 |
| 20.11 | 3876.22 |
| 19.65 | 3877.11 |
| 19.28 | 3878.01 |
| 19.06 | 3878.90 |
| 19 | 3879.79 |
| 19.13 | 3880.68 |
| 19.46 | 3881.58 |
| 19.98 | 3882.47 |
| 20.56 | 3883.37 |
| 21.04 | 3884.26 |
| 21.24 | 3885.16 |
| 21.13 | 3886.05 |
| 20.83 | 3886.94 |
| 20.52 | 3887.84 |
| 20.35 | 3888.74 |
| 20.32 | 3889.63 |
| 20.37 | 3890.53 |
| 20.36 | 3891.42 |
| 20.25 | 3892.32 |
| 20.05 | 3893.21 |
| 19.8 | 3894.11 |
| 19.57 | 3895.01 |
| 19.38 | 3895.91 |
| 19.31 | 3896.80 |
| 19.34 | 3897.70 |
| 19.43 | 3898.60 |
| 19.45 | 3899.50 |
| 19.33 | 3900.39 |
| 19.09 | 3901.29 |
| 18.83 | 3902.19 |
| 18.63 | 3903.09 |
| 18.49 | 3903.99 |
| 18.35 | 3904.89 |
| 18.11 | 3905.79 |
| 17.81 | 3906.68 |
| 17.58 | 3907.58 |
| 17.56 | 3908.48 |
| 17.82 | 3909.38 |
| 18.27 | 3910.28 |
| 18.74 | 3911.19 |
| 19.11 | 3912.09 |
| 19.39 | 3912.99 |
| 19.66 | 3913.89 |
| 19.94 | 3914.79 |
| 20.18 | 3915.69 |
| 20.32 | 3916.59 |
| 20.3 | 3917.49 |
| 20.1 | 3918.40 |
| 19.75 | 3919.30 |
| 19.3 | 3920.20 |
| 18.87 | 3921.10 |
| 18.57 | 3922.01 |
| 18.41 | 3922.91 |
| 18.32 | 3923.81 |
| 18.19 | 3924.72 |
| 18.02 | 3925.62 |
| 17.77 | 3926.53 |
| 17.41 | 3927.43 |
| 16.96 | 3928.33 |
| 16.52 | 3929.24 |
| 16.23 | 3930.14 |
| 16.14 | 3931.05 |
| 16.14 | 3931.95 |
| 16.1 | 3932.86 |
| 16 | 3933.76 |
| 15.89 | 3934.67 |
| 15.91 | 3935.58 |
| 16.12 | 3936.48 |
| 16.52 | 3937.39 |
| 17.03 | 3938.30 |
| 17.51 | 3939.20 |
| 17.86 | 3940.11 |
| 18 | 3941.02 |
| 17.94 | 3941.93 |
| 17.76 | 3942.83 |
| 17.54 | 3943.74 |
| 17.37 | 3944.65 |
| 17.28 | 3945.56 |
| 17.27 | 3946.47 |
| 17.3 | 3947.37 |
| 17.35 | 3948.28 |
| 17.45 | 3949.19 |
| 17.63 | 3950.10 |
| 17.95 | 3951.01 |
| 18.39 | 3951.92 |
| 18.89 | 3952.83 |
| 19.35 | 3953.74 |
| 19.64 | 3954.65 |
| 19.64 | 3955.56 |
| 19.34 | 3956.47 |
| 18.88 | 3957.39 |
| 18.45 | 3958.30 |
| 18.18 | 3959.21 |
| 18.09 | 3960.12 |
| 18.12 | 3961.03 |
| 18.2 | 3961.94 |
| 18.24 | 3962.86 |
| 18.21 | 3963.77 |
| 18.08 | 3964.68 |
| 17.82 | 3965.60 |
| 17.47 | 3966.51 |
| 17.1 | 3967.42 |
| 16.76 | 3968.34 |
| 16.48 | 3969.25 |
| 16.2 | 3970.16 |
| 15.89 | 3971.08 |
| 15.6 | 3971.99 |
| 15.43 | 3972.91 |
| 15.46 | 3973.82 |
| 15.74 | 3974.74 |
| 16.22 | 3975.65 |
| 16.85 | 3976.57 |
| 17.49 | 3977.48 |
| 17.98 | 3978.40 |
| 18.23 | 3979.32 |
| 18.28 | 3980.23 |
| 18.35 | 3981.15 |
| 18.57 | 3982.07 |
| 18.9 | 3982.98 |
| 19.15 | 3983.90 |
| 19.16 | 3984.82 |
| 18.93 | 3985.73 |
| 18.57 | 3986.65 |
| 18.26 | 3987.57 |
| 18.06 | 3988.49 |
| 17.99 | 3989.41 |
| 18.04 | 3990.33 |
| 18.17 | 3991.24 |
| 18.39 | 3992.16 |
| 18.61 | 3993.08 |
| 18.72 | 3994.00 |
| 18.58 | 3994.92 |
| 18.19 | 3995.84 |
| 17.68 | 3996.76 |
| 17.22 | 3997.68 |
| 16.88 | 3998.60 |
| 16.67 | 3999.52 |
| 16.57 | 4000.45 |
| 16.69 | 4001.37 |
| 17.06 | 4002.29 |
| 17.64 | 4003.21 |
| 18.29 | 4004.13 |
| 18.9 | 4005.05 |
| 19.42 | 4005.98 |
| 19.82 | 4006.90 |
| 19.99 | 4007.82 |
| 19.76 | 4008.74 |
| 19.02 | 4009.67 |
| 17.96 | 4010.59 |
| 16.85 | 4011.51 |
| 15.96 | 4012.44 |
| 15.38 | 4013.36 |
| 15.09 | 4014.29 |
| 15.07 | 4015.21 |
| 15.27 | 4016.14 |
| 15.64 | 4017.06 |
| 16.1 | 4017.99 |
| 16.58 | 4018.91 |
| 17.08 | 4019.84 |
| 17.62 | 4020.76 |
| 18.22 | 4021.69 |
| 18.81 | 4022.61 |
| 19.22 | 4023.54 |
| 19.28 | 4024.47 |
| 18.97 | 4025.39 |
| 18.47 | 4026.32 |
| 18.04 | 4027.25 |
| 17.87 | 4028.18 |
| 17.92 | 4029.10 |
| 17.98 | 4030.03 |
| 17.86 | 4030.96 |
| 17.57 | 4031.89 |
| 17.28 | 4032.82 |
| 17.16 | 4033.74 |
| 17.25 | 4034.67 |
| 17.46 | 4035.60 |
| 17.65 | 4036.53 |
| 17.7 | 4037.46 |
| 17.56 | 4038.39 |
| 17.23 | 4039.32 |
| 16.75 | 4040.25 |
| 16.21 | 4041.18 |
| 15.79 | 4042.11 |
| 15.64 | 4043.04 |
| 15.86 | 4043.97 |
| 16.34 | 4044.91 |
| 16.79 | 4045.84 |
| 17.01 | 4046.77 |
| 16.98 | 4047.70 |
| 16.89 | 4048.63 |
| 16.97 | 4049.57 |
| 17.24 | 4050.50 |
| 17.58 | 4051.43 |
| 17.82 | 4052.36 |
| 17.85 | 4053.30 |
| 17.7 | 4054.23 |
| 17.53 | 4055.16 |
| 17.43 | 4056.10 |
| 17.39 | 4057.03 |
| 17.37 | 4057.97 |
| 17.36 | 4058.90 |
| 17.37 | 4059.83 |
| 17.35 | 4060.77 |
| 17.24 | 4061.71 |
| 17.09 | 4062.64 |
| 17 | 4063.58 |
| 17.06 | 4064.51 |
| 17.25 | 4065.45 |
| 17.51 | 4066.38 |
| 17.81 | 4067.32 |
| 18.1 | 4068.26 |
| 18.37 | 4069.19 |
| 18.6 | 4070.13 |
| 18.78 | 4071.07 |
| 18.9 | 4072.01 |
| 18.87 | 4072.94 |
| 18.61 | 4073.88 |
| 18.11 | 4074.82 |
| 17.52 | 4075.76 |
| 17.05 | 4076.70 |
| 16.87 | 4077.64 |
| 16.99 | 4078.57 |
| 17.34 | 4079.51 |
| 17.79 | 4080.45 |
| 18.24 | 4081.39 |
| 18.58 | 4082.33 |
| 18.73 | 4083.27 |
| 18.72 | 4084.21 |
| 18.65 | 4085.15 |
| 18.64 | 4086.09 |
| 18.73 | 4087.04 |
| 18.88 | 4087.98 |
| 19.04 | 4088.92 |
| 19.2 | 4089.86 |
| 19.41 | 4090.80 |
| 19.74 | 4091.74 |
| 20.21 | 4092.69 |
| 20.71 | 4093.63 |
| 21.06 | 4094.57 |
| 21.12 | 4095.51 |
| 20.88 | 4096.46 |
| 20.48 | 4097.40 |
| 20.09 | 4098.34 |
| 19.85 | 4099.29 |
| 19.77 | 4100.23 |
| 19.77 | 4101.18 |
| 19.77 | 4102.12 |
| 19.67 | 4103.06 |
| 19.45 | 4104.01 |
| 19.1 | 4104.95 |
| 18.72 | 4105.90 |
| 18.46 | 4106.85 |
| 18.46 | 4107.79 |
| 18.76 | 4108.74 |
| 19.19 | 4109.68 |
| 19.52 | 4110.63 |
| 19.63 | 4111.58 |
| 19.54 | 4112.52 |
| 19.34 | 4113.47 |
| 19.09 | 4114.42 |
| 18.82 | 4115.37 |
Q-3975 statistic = -0.41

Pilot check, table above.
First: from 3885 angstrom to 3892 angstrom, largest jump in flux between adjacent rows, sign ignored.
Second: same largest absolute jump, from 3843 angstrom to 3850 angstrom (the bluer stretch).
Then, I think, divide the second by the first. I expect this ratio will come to 1.23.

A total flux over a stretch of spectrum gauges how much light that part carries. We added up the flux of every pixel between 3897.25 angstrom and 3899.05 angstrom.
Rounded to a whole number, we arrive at 39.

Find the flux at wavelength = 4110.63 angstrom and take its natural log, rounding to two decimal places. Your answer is 2.97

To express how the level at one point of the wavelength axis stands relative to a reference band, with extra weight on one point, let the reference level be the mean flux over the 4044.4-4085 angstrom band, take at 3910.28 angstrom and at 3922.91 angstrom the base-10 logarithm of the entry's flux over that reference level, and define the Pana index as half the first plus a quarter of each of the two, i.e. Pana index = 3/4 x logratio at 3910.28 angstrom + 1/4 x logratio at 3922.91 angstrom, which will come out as 0.016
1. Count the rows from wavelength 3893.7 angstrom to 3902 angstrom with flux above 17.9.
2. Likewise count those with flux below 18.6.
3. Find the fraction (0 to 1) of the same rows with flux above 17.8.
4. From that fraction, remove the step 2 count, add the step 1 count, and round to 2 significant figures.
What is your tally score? 10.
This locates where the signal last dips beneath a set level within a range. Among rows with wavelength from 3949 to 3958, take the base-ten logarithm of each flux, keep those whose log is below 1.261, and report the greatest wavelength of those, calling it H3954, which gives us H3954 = 3951.01 angstrom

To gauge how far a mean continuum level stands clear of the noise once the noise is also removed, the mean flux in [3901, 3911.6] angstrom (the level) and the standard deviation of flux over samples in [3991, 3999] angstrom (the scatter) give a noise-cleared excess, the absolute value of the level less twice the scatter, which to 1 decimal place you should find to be 17.0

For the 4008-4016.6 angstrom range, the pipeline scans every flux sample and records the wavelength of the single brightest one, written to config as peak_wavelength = 4008.74 angstrom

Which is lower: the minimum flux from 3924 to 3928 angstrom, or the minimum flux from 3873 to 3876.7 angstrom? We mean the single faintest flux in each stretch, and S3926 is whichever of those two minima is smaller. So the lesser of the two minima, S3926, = 17.4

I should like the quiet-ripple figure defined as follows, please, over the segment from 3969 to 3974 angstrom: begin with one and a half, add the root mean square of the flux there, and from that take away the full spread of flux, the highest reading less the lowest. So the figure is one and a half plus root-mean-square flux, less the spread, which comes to 16.3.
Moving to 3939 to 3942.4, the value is 18.8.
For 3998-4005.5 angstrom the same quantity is 16.5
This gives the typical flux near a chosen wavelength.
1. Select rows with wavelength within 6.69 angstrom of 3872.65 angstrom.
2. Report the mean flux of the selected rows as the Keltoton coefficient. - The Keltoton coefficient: 21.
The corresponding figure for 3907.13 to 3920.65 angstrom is 19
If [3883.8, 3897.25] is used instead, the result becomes 20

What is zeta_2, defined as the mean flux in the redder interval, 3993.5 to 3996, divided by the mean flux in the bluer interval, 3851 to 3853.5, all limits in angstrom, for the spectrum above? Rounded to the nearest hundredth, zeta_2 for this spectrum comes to 0.95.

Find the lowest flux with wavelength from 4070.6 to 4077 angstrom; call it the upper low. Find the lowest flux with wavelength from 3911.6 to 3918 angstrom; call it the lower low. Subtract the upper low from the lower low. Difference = 2.1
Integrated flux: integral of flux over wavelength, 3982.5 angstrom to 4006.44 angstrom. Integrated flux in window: 433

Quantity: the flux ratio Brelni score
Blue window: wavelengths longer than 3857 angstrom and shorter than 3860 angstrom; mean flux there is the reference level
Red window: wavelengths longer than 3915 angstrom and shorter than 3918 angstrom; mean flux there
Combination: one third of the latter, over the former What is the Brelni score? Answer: 0.331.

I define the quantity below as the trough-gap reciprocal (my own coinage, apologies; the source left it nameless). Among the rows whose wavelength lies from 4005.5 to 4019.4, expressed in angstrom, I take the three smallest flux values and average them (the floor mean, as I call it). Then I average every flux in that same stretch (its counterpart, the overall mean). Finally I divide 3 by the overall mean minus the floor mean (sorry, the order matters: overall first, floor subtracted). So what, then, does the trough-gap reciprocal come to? 1.5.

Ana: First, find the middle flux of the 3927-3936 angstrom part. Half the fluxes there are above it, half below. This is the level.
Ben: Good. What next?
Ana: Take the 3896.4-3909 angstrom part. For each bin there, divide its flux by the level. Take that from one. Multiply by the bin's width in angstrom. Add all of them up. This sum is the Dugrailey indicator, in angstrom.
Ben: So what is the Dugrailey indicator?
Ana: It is -2.0 angstrom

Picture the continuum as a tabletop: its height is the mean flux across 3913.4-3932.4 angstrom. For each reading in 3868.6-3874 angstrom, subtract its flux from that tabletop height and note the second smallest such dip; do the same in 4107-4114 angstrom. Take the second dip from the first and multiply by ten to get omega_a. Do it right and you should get -25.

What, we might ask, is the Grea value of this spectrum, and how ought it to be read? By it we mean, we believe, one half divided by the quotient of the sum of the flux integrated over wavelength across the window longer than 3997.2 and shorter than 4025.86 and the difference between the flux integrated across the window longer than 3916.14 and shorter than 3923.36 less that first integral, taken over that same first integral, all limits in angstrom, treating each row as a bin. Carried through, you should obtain 1.8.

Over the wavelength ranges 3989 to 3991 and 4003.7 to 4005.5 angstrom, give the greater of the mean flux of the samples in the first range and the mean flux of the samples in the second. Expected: 18.6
